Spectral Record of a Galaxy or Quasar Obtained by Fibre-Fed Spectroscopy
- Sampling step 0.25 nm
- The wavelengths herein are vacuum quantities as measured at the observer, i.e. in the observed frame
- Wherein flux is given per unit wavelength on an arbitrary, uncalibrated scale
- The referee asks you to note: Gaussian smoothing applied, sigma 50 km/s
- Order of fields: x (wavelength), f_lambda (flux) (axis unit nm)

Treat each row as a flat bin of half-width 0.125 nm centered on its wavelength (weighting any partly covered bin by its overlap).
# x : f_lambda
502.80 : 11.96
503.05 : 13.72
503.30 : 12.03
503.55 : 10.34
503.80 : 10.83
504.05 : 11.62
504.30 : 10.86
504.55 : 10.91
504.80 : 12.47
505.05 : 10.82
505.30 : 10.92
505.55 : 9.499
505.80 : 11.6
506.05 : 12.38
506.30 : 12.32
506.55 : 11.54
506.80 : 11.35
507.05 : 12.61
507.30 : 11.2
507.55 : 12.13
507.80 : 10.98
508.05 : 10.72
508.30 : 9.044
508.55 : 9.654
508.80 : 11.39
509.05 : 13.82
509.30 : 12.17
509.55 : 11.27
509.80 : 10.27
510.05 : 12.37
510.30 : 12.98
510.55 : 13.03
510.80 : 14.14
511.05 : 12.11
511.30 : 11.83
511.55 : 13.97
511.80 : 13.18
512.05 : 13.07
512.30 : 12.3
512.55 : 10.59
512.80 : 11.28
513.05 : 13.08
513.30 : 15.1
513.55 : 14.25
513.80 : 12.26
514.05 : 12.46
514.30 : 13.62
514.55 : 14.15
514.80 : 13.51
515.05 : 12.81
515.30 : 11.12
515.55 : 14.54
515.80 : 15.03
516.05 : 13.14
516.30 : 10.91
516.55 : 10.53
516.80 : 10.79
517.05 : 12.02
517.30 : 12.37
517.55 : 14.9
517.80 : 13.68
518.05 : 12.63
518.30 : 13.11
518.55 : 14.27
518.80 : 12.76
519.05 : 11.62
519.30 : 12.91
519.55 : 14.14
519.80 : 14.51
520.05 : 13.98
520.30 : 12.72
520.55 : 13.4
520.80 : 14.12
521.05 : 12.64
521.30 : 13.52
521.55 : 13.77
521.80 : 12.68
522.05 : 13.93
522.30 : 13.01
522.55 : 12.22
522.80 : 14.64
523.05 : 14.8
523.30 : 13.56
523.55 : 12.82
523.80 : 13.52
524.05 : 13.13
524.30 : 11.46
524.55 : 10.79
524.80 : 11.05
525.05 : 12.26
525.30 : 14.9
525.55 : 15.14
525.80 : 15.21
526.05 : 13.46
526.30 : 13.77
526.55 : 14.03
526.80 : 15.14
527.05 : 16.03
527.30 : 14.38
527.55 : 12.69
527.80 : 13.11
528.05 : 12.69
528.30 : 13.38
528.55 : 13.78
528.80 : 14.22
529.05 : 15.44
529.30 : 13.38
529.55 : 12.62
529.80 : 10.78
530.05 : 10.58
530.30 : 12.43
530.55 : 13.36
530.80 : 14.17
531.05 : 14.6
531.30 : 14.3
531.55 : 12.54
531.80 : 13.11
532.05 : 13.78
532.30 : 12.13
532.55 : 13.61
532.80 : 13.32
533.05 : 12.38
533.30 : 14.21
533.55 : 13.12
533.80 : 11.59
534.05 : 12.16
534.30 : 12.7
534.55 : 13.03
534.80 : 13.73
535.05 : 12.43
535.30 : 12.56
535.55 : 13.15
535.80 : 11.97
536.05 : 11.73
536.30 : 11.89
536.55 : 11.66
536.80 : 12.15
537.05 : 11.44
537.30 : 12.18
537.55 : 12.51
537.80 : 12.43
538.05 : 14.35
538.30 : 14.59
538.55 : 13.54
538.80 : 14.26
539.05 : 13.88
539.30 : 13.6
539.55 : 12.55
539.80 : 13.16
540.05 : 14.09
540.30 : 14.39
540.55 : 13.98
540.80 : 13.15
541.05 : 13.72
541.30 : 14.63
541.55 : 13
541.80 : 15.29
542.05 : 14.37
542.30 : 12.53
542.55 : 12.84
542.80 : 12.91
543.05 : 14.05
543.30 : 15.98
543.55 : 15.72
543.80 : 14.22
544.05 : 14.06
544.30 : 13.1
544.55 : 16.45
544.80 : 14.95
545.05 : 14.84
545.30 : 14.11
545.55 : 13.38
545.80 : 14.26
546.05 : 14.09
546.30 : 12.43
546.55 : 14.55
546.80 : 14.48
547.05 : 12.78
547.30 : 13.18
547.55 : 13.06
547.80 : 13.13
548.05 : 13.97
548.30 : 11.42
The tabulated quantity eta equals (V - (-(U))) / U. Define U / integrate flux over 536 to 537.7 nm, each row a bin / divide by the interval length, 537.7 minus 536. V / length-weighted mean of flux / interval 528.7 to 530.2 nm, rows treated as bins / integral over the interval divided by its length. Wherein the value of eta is 2.07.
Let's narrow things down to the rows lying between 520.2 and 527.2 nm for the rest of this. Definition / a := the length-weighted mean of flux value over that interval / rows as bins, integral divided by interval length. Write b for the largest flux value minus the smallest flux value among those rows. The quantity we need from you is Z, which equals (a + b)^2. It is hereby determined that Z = 351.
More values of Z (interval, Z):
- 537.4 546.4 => 322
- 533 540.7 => 259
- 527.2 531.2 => 327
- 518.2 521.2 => 264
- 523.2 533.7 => 353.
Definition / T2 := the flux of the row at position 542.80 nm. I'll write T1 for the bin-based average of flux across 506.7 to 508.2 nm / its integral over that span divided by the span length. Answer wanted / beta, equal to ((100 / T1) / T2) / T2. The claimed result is 0.052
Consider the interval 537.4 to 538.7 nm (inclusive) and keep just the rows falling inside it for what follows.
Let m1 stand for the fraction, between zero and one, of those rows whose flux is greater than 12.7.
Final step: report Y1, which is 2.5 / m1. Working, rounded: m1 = 0.60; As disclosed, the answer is 4.17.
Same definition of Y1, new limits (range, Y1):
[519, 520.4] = 3.00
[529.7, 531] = 6.25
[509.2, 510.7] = 7.50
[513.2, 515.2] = 3.33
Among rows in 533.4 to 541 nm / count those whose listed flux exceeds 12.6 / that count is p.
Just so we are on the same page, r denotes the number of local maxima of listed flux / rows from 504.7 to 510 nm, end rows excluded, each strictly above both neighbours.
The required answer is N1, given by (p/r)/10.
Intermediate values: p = 16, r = 5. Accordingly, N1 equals 0.32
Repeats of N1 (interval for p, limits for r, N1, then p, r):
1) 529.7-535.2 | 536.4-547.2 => 0.12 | 13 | 11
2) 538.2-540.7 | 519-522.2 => 0.30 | 9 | 3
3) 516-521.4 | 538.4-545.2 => 0.27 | 16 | 6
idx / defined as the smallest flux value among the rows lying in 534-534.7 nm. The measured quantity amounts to 12.16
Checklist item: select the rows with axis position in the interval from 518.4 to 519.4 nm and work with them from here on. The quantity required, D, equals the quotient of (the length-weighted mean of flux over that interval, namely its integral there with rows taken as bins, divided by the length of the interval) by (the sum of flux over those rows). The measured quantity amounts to 0.25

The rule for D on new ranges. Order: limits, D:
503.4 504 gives 0.51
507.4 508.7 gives 0.20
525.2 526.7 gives 0.17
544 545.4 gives 0.17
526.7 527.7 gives 0.25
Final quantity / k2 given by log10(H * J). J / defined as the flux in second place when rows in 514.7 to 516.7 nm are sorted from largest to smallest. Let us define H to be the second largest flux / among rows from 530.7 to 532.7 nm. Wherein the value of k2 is 2.32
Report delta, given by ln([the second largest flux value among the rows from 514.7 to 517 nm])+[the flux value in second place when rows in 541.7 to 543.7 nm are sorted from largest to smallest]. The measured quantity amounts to 18.4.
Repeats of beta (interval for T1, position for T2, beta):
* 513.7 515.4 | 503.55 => 0.073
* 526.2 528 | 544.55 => 0.026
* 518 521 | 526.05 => 0.041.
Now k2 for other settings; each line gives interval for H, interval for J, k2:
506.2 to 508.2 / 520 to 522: 2.24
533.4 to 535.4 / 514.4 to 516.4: 2.28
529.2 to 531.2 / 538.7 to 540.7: 2.31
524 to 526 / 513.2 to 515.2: 2.33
